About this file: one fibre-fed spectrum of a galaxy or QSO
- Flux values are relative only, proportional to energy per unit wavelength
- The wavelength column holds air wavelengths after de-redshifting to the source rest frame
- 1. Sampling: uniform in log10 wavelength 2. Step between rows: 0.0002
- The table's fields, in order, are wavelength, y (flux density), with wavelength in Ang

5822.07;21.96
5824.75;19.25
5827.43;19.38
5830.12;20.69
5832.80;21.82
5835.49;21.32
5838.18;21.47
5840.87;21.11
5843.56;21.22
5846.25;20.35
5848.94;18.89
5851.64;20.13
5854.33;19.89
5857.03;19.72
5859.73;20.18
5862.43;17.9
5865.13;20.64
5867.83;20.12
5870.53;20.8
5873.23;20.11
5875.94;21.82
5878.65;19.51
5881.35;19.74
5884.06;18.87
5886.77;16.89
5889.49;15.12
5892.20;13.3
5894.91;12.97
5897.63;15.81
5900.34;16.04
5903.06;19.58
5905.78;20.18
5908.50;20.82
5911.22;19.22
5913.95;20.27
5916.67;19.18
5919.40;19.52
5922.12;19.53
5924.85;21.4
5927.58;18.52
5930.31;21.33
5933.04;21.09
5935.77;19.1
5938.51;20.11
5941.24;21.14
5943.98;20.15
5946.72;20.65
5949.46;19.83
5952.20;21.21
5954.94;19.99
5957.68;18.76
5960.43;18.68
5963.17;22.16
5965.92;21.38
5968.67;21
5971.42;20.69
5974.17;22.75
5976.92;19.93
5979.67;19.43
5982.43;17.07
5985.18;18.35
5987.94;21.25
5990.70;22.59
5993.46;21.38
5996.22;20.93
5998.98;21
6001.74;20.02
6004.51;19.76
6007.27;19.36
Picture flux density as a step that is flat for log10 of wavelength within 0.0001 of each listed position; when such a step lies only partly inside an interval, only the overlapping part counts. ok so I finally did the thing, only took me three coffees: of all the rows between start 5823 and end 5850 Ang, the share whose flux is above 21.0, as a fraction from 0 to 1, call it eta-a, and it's 0.5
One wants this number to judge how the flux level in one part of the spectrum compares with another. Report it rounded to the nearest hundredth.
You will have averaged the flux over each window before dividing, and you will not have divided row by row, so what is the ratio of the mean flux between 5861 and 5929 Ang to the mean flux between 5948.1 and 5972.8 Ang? 0.92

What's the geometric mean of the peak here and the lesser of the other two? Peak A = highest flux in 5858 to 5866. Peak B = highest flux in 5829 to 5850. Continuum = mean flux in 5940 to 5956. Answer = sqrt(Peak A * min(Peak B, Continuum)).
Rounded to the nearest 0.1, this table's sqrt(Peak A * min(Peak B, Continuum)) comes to 20.6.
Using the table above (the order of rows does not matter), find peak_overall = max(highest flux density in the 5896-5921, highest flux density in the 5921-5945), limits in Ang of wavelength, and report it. 21.4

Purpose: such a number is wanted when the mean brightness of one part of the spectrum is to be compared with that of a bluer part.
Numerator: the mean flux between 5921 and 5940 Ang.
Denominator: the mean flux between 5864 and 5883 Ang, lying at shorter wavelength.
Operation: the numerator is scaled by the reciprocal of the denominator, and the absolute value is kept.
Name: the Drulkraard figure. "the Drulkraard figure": 0.99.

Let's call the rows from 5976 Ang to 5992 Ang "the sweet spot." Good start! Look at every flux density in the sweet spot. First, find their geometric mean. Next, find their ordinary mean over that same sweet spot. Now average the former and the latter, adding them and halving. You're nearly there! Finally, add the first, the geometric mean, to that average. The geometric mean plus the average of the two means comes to 39.4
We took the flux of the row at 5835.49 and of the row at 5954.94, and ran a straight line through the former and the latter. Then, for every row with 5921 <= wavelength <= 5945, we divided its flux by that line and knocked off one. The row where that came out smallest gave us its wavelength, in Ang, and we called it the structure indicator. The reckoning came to 5927.58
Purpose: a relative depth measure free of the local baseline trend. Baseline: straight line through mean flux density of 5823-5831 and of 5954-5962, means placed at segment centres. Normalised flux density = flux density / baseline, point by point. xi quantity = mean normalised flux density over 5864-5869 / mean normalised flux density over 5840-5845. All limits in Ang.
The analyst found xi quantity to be 0.97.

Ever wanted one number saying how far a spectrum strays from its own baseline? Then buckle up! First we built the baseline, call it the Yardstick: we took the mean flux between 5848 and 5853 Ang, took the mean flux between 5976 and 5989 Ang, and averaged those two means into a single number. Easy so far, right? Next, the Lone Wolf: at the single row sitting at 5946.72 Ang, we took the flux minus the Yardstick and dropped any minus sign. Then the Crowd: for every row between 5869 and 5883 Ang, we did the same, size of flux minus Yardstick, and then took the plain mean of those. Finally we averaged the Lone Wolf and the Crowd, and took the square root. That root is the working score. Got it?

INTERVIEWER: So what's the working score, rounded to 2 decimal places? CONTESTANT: 1.08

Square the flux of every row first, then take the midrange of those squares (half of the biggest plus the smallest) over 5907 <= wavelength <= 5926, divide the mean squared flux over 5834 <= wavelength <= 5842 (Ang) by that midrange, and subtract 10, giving -8.9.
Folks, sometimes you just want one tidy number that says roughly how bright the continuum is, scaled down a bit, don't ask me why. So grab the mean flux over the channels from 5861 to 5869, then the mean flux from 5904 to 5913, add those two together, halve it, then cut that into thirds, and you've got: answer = 6.6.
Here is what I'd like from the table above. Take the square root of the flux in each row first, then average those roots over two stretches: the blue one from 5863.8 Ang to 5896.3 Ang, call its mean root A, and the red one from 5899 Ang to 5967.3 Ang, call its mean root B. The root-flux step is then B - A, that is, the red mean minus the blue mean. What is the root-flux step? 0.20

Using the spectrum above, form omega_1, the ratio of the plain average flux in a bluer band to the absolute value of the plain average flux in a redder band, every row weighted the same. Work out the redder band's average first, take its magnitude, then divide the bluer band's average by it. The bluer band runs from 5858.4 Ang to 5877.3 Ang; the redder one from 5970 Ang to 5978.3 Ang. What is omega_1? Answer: 0.96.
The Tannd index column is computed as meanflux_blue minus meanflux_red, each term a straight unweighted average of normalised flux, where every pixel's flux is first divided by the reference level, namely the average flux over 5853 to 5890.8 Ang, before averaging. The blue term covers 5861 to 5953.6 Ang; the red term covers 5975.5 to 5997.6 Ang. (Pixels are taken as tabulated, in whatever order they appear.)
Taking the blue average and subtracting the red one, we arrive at -0.048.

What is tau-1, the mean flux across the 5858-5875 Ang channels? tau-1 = 20.0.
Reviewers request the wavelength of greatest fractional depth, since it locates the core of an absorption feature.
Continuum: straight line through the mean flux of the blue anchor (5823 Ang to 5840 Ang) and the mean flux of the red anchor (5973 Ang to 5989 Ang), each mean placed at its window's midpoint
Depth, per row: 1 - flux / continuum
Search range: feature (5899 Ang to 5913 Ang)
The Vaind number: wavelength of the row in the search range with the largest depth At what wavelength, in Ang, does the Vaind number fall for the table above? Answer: 5900.34 Ang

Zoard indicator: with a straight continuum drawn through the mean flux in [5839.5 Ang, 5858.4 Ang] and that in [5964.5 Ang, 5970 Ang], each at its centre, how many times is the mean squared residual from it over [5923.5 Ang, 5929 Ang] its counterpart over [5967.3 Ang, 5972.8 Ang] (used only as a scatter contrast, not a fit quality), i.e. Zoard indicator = 18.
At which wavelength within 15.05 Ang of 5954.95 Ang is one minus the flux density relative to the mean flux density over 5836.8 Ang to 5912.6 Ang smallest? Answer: 5963.17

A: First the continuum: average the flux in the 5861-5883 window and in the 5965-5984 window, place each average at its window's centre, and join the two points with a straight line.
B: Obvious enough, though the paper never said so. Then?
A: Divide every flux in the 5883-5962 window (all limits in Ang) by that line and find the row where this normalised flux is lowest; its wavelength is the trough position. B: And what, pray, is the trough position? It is 5894.91 Ang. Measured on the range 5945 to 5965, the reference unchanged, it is 5960.43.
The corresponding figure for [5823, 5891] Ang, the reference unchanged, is 5889.49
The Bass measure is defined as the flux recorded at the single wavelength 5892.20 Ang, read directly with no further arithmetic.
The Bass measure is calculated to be 13.3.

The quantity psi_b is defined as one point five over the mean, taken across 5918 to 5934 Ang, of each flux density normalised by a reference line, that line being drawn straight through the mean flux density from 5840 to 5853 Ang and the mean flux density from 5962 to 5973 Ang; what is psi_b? 1.56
